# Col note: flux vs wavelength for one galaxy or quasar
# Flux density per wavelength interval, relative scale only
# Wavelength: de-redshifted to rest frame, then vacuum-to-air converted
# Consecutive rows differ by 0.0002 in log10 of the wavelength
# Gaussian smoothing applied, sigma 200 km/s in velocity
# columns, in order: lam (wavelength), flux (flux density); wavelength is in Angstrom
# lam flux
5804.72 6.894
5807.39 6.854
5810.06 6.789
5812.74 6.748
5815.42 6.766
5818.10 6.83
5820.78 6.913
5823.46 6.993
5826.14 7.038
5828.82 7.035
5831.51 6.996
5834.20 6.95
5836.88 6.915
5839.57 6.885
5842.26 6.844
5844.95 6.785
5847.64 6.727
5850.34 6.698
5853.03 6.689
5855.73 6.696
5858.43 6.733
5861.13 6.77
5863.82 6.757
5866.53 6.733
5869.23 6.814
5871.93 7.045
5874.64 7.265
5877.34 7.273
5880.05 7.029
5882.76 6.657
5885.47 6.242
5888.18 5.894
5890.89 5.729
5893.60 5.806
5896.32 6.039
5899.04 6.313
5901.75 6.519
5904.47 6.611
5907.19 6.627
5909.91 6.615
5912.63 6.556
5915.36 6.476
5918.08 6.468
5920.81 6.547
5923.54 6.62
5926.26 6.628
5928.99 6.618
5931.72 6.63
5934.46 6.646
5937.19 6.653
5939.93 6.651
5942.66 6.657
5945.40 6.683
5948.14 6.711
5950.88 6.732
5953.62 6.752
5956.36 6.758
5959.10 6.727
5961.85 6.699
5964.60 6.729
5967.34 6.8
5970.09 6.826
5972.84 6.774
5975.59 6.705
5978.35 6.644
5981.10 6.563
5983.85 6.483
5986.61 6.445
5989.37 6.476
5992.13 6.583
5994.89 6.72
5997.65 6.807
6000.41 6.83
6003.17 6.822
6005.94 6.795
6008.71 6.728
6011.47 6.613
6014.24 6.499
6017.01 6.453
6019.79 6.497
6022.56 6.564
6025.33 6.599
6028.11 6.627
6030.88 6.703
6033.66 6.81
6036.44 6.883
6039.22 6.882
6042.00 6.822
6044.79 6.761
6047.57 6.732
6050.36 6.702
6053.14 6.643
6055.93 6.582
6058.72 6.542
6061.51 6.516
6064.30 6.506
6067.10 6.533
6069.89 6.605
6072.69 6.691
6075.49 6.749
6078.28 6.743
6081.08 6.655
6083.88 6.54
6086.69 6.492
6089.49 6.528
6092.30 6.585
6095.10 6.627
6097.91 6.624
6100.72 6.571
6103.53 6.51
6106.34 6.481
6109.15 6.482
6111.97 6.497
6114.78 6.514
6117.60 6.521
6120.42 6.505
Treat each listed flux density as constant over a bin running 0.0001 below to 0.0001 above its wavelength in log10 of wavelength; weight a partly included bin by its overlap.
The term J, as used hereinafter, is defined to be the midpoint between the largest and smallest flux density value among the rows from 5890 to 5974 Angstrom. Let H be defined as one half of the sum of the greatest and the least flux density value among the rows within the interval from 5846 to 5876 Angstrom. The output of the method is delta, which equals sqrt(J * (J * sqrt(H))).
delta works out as 10.2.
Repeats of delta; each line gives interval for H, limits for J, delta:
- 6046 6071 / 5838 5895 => 10.4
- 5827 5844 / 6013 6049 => 10.8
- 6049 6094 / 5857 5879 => 11.2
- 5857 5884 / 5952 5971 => 11.0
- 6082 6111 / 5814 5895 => 10.4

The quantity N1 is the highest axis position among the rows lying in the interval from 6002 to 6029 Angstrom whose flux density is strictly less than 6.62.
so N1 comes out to 6025.33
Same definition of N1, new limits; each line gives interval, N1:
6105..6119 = 6117.60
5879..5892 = 5890.89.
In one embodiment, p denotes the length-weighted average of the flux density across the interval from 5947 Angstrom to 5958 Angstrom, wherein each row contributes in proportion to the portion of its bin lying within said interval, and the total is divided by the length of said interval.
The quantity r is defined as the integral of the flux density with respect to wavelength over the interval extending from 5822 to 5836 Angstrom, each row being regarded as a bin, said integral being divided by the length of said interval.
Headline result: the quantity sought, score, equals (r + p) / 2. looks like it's 6.87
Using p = 6.743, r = 7.00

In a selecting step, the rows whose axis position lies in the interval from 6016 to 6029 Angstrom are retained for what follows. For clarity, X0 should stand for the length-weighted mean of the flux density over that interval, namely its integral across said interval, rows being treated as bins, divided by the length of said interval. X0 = 6.54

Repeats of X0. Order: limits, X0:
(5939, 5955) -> 6.70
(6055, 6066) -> 6.53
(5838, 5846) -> 6.84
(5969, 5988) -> 6.63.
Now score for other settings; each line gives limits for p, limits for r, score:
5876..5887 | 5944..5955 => 6.75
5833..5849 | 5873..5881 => 7.02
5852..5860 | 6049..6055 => 6.69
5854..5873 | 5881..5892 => 6.48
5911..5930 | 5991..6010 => 6.66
